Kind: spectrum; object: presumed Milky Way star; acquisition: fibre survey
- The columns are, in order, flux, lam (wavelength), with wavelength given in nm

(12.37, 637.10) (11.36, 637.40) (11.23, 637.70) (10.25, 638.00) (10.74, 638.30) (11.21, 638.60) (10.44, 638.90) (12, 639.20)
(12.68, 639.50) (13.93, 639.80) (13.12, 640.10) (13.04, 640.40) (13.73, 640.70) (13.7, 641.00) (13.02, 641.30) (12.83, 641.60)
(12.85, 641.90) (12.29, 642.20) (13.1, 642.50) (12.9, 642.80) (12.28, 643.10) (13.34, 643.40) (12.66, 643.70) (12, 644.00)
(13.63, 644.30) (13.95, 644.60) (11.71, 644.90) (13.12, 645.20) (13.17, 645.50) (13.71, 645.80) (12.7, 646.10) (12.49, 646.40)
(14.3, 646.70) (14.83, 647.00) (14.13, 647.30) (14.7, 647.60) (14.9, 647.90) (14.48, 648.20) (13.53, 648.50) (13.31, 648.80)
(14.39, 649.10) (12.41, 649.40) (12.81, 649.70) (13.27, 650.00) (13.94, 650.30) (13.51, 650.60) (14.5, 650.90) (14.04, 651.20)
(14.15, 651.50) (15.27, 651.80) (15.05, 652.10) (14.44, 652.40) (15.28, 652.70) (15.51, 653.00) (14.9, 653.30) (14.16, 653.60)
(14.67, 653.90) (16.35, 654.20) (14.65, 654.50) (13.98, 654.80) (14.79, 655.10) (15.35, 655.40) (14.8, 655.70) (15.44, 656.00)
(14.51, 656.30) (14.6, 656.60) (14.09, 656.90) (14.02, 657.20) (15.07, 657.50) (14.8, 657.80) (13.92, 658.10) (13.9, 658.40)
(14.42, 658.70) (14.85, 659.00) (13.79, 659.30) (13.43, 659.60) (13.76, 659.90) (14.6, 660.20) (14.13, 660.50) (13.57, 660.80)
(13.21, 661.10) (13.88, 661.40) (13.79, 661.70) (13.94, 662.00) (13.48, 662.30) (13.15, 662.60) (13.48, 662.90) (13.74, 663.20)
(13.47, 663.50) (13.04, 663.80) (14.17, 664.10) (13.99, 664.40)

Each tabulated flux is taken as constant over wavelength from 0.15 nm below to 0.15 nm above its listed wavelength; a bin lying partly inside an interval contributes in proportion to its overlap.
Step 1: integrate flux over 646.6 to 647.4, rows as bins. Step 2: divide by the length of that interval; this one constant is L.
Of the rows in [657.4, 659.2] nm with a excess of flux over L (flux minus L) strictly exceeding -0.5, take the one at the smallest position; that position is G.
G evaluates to 657.50 nm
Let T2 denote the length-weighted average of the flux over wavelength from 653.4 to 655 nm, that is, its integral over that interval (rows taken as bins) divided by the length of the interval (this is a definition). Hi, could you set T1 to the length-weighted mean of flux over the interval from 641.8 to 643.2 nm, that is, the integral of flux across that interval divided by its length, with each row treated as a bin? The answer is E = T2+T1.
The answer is 27.5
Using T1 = 12.7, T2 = 14.8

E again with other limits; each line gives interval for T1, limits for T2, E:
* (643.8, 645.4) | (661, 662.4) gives 26.6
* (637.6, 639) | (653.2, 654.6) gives 25.7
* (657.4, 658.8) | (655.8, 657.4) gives 29.0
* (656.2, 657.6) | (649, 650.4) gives 27.7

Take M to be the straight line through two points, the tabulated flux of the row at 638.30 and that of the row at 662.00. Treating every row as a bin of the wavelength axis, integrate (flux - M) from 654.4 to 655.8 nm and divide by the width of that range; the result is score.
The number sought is 1.7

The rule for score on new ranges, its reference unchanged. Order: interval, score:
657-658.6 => 1.0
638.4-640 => 1.2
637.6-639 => 0.0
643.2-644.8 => 1.5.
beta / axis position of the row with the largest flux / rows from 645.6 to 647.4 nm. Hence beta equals 647.00 nm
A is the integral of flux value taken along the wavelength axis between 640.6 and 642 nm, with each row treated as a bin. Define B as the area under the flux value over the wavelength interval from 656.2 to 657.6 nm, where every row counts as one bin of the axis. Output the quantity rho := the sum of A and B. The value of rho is 38.7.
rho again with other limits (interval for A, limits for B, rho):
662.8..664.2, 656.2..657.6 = 39.2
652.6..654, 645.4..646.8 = 39.4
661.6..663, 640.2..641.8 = 40.2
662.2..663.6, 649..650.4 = 37.5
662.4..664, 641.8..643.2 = 39.2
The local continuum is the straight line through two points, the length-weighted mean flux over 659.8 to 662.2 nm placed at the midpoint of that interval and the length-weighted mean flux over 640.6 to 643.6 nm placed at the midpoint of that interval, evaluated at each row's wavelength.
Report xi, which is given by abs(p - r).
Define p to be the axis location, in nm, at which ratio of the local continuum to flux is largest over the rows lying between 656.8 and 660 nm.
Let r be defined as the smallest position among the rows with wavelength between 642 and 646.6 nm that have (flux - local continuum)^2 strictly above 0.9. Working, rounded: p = 659.60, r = 644.00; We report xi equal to 15.60 nm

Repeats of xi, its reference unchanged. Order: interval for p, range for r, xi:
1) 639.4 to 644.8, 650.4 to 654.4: 6.90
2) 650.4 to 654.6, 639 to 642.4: 10.80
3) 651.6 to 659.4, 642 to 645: 15.30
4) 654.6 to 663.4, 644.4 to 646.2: 17.70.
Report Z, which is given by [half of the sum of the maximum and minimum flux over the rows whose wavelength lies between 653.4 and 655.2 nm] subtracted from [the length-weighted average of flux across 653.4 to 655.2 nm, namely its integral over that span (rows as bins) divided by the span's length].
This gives -0.4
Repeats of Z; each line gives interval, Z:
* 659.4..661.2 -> -0.1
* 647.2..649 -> 0.1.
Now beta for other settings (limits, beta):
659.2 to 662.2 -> 660.20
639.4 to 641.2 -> 639.80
